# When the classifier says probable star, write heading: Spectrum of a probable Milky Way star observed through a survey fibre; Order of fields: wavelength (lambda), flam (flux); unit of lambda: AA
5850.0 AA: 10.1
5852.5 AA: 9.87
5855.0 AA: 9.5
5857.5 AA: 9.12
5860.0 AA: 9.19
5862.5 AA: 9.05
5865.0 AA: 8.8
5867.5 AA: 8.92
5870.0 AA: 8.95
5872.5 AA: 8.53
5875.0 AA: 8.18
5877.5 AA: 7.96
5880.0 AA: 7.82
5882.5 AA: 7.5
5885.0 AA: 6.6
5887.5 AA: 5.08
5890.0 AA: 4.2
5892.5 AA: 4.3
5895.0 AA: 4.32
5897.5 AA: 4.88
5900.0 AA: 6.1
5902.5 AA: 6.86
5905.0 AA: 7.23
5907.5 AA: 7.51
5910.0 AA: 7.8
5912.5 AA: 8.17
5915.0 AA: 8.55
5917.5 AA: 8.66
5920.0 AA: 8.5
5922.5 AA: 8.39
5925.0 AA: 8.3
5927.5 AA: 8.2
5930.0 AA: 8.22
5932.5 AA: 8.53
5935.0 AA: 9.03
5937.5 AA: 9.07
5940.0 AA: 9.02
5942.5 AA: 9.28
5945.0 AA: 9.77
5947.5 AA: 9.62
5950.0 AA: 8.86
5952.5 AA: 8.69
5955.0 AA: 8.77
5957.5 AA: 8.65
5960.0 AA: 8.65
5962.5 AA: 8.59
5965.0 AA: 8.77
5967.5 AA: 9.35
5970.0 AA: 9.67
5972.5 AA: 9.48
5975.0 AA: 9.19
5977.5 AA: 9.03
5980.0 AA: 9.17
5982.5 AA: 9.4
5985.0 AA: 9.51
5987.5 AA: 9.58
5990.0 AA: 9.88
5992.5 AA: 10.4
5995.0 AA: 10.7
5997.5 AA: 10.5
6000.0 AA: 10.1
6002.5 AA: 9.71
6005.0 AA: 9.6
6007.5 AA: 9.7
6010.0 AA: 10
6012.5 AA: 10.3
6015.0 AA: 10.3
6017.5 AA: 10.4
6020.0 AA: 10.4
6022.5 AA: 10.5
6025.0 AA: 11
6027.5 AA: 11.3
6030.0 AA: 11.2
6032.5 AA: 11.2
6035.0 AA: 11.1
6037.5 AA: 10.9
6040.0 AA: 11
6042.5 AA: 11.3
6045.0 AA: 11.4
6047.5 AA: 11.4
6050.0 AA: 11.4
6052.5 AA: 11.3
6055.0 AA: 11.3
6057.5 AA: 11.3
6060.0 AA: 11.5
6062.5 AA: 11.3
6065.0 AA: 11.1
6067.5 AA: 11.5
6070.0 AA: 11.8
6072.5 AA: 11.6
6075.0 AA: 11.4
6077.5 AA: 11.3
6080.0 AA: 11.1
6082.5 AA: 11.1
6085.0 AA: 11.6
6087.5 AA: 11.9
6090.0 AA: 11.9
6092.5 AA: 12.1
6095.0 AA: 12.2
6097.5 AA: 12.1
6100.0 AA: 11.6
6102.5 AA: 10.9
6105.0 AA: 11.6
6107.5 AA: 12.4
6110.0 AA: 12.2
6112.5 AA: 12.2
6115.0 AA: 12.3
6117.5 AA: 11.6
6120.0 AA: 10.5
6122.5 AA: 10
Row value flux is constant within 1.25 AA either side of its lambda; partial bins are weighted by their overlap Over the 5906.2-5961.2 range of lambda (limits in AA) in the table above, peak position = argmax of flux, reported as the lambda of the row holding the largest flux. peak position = 5945.0 AA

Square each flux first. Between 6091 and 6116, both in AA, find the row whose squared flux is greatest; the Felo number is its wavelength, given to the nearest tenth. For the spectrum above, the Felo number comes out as 6107.5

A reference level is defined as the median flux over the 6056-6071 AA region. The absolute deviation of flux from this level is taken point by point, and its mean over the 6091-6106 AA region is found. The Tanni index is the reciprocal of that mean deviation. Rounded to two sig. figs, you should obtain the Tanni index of 1.9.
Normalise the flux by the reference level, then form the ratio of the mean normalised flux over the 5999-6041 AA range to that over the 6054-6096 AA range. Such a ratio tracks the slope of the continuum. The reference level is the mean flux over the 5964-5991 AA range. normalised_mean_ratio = 0.91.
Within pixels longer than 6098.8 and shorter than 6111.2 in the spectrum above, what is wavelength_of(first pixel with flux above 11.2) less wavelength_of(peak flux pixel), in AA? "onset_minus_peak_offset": -7.5 AA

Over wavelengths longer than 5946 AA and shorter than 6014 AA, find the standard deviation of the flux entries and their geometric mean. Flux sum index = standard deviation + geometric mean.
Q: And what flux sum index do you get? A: 10.1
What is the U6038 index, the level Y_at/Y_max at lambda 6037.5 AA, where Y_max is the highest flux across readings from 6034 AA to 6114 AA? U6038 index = 0.88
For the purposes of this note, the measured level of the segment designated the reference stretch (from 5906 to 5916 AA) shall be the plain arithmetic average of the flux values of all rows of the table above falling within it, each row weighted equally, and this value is 8.0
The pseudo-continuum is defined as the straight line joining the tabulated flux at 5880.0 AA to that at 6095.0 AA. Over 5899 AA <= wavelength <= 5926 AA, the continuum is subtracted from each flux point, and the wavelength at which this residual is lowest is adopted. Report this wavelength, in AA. 5900.0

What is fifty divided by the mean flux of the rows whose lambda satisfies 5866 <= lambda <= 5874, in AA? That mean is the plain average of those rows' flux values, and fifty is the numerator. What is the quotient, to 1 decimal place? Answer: 5.7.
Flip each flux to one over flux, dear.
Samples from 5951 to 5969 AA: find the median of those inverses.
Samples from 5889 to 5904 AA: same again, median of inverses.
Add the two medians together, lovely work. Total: 0.333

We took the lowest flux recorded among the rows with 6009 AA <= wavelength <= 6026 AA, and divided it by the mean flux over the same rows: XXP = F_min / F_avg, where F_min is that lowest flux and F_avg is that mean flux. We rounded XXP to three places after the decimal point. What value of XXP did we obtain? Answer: 0.960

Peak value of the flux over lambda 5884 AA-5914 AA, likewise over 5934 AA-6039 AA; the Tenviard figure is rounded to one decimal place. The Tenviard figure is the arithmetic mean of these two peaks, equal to 9.7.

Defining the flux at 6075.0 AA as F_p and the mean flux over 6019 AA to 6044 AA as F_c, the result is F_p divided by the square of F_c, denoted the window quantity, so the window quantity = 0.094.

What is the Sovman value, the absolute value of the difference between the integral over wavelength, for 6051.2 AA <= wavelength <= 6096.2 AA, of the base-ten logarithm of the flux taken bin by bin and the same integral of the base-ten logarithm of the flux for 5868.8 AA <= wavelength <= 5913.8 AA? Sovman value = 11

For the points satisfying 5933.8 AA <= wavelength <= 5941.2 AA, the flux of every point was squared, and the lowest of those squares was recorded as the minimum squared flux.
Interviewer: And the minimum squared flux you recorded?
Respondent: 81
